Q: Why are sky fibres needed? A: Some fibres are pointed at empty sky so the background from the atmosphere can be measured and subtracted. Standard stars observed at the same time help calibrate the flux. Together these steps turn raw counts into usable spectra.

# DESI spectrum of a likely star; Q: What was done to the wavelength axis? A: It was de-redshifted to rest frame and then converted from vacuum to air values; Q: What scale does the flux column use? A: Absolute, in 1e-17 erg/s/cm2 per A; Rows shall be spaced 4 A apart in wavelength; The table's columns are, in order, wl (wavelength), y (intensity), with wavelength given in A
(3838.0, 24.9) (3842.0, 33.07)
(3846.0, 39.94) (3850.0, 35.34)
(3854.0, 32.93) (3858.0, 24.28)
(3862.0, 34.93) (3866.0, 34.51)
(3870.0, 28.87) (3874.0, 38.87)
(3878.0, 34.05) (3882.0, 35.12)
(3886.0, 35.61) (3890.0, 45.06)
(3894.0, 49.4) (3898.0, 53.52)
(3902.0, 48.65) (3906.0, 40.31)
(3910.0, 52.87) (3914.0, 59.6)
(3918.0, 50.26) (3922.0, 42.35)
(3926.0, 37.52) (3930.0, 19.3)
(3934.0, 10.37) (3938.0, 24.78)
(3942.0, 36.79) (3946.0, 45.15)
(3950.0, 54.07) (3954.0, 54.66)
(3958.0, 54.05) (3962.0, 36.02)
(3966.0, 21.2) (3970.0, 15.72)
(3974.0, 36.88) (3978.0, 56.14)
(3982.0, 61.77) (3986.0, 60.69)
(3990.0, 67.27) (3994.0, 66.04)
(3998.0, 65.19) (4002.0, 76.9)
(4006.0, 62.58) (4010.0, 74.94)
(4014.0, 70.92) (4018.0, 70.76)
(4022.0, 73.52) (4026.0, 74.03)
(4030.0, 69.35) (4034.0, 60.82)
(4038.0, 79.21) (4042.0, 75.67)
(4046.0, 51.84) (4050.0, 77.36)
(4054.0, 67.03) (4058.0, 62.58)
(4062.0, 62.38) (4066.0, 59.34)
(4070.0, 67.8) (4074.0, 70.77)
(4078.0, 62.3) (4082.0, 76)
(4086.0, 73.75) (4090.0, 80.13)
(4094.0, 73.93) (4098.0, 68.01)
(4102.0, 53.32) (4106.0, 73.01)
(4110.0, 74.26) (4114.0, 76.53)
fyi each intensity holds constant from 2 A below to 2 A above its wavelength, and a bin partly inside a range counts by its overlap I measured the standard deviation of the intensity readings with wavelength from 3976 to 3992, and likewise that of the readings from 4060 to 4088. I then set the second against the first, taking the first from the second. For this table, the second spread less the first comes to 2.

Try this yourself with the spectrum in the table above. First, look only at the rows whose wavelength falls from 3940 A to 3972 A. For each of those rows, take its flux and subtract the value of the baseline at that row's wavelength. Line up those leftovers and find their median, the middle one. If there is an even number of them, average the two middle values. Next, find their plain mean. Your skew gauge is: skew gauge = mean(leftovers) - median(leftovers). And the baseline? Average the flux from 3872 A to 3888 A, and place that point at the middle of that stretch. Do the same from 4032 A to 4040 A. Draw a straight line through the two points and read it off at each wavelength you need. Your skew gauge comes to -3.9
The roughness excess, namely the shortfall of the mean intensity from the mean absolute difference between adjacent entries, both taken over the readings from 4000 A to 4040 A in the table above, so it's -64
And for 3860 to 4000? -35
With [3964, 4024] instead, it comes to -51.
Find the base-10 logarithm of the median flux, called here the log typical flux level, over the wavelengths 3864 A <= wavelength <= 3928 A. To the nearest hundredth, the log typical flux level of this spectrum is 1.62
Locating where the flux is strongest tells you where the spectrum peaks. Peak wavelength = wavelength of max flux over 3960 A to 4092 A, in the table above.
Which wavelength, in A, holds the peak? 4090.0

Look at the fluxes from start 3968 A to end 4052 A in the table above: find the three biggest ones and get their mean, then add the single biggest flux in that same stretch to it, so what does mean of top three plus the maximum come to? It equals 157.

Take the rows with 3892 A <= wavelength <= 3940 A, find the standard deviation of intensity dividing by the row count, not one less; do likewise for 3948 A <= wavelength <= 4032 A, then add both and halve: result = 15.7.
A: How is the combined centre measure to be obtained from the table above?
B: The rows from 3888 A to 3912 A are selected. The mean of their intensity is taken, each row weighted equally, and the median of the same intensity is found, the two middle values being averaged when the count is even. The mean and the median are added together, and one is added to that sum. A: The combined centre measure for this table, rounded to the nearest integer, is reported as 98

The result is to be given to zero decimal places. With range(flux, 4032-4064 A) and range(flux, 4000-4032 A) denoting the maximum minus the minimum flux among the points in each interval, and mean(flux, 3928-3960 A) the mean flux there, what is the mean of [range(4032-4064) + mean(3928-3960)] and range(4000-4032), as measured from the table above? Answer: 40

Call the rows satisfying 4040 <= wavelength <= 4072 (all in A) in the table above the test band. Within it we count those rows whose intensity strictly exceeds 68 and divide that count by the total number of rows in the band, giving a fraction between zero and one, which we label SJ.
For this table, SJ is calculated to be 0.25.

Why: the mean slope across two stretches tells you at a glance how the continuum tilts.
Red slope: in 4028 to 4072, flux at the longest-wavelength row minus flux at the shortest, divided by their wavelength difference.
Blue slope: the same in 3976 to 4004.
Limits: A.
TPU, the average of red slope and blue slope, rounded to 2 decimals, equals 0.41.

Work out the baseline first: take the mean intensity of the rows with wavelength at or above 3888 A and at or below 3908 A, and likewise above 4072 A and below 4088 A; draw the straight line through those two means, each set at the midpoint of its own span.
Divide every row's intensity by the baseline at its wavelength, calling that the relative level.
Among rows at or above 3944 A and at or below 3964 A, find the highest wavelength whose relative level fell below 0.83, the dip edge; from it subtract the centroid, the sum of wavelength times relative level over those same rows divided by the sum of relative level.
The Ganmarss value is 8.4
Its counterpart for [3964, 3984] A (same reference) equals -2.5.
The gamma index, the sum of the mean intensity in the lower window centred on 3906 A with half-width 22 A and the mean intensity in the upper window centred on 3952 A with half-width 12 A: 94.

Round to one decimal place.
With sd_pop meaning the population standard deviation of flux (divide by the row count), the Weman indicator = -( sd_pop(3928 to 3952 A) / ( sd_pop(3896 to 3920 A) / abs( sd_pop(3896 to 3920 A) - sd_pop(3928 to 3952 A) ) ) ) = -23.9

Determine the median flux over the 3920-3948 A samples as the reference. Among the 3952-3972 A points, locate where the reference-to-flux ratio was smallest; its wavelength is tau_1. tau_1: 3954.0 A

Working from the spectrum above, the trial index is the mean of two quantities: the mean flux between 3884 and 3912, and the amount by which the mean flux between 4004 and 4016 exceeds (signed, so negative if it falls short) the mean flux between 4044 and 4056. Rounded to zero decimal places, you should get 25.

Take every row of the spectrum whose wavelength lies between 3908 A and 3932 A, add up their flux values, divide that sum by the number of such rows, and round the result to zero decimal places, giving 44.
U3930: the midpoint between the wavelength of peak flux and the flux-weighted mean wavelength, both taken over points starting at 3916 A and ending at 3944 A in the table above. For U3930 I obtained 3923.1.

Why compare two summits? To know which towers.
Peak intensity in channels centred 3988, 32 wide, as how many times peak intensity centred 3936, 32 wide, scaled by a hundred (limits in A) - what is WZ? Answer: 142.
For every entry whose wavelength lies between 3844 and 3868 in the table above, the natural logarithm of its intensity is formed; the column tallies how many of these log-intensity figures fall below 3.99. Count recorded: 6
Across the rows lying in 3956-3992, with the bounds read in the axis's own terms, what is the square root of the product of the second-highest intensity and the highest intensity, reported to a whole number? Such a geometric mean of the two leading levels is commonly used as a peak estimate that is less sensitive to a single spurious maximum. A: 64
